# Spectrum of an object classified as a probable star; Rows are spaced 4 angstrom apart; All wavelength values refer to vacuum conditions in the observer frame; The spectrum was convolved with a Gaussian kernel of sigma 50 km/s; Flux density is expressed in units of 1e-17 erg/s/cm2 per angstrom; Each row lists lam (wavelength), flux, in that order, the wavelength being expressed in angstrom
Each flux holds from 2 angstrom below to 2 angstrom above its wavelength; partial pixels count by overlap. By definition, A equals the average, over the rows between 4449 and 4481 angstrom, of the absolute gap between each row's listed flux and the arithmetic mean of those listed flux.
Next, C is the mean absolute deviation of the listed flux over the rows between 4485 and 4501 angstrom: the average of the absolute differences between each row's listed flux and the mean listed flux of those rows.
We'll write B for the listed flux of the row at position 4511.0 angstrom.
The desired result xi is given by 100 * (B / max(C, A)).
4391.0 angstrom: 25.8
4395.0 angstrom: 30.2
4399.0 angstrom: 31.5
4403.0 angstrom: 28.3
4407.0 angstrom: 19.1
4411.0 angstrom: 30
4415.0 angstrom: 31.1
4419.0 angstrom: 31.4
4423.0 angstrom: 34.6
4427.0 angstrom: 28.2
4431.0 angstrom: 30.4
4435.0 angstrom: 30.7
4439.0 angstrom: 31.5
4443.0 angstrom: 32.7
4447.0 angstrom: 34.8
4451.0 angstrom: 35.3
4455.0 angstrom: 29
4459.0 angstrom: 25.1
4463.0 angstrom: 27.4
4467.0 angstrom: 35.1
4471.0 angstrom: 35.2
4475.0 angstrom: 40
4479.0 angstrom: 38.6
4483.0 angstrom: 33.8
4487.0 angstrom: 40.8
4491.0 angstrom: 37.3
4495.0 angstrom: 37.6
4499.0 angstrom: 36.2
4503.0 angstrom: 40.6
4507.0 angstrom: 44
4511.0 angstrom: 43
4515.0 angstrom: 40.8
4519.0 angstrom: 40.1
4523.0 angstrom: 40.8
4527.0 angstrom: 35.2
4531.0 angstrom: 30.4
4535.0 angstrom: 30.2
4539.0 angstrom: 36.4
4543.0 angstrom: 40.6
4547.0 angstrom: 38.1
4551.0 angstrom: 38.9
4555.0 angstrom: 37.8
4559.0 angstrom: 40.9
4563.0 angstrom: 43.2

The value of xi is 948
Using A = 4.5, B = 43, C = 1.4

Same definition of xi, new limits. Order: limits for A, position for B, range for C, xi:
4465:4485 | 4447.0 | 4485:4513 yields 1402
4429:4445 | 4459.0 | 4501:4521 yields 1743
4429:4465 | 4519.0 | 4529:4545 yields 978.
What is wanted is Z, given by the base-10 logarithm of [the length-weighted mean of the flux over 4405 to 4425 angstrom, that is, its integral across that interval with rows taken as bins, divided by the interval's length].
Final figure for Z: 1.47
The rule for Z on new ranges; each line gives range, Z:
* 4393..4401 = 1.49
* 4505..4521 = 1.62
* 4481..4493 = 1.57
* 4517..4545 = 1.56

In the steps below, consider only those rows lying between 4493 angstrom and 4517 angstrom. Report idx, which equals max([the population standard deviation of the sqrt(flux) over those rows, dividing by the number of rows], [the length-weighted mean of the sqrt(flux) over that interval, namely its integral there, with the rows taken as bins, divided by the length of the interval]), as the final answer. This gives 6.3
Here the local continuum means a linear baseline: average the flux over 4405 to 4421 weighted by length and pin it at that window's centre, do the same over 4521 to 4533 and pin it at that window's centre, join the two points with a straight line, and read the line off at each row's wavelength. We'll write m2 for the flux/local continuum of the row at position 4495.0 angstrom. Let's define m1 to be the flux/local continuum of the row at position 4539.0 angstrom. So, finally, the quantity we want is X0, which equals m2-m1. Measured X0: 0.1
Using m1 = 1.0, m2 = 1.13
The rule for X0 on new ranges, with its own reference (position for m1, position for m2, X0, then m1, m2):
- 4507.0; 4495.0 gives -0.2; 1.3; 1.13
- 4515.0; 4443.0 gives -0.1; 1.2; 1.09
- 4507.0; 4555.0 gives -0.3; 1.3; 1.01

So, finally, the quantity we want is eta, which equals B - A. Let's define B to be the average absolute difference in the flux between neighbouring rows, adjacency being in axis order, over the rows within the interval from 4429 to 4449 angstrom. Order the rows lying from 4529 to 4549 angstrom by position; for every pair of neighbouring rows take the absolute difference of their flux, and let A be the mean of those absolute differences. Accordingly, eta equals -2.2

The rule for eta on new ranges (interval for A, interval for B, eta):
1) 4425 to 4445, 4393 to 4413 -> 5.0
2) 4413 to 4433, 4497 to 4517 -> -0.3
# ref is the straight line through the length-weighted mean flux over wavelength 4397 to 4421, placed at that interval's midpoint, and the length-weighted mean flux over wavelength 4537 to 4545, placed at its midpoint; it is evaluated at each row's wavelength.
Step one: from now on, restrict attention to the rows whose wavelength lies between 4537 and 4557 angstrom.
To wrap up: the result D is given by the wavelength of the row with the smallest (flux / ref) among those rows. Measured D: 4539.0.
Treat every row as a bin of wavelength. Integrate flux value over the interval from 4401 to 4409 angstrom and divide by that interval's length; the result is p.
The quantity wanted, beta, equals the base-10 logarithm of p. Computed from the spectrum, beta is 1.37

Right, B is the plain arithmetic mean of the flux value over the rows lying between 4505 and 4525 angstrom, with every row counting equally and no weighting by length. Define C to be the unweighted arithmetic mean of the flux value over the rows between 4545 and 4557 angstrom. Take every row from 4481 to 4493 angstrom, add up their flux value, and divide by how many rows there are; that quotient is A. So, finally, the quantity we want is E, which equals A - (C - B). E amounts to 41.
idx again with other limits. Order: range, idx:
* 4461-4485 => 5.9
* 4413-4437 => 5.6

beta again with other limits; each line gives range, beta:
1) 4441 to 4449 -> 1.53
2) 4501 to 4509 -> 1.63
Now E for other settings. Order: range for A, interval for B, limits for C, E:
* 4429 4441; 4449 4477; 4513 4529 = 24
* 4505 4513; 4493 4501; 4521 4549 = 44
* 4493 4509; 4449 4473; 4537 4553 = 32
